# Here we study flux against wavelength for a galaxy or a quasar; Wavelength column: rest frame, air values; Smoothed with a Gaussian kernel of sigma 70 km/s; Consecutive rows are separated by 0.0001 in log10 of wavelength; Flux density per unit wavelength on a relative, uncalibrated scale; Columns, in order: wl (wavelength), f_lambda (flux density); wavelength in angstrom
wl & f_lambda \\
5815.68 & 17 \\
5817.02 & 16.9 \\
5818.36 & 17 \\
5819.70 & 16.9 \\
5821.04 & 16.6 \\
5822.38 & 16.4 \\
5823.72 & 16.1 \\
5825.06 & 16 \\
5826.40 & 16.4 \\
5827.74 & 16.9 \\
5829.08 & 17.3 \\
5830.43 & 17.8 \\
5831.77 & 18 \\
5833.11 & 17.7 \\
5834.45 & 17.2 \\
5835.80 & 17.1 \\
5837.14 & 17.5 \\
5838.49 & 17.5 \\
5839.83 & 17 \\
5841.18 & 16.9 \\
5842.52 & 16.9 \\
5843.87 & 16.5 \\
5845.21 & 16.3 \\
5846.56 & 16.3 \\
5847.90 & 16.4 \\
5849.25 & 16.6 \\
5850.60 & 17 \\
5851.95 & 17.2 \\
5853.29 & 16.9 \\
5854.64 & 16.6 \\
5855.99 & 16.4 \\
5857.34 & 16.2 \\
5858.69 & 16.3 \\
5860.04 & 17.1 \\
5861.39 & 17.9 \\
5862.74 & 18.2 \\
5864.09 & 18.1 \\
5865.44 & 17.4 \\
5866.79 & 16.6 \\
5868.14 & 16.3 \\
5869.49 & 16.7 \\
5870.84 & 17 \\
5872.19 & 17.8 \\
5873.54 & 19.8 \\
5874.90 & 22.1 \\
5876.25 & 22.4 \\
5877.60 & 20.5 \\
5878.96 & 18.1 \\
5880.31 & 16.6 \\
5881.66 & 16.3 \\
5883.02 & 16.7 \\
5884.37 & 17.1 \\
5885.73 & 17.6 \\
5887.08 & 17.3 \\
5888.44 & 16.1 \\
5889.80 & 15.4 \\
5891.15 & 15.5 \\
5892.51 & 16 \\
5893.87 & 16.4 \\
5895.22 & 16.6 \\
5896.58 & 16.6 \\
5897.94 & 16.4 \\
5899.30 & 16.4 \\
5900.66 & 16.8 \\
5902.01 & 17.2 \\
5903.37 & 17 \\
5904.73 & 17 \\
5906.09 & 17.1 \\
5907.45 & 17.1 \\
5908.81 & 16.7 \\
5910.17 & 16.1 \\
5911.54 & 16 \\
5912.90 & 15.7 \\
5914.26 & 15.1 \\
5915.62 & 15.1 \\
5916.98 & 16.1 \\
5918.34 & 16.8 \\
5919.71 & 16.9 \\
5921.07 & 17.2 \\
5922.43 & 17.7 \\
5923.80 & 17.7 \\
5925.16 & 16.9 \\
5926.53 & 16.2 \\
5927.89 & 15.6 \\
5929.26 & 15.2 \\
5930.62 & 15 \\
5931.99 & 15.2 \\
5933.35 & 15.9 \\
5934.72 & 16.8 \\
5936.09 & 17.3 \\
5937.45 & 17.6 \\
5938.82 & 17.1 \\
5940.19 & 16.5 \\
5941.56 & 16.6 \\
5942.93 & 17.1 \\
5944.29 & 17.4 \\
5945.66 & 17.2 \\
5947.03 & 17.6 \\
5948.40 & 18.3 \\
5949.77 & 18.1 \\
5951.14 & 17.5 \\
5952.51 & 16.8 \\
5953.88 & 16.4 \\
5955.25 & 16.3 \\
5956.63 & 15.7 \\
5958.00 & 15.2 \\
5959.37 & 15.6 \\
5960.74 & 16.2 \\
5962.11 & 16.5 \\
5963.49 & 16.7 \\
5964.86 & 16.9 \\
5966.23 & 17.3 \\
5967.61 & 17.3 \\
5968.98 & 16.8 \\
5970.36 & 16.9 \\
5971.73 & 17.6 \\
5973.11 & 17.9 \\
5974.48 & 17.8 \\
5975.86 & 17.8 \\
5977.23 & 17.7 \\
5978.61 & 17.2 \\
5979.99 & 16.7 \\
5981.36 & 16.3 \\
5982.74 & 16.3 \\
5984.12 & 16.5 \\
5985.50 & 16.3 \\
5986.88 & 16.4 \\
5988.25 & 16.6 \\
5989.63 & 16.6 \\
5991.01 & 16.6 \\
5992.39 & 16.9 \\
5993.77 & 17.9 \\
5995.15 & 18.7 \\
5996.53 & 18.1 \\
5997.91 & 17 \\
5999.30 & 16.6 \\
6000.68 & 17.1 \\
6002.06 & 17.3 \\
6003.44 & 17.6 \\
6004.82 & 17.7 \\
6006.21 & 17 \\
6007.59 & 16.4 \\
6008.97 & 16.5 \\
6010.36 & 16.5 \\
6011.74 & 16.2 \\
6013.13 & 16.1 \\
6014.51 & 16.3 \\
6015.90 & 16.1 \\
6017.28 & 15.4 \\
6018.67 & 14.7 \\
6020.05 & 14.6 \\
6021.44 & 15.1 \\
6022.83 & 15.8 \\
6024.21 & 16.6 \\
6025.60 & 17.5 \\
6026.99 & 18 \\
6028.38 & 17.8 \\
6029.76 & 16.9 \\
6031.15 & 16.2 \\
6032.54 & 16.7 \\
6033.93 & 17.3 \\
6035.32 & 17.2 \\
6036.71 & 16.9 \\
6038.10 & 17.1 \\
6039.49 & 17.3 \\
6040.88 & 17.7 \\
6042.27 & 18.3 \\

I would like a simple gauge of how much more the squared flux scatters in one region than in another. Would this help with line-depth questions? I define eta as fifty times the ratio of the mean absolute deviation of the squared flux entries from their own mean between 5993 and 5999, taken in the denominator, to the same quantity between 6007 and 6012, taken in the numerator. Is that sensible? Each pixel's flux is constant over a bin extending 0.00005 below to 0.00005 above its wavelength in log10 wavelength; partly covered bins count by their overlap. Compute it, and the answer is 10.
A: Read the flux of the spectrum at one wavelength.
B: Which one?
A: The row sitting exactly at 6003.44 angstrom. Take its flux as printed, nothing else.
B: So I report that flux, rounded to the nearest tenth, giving 17.6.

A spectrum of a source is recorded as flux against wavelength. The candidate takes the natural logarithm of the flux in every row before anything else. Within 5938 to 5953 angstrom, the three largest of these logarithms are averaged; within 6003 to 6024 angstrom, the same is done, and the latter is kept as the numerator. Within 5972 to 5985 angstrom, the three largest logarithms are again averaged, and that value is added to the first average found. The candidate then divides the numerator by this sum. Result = 0.495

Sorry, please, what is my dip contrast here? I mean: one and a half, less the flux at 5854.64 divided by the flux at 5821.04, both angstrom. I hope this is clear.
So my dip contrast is 0.50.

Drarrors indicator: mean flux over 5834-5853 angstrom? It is 16.9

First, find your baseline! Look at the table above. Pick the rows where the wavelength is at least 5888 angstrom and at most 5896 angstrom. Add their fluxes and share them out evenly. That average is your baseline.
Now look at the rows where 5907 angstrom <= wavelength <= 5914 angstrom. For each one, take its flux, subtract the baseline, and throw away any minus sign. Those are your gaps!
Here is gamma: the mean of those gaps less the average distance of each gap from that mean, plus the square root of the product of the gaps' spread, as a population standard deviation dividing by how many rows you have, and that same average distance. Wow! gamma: 0.5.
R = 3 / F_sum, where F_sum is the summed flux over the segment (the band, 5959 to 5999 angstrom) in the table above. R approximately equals 0.006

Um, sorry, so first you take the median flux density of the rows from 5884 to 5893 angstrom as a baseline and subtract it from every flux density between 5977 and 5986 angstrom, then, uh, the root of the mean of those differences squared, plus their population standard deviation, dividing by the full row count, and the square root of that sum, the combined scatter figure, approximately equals 1.14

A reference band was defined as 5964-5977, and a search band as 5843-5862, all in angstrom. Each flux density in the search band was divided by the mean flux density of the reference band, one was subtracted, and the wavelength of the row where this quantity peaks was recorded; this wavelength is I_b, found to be 5861.39 angstrom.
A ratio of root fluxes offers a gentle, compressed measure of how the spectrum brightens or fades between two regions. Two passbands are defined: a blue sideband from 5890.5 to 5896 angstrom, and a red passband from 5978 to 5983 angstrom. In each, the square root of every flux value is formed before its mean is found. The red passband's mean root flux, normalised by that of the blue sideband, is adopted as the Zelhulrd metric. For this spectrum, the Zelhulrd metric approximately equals 1.02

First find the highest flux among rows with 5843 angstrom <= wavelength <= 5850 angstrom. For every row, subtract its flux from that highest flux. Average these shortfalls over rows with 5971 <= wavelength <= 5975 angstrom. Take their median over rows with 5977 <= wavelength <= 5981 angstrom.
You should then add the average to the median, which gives -1.8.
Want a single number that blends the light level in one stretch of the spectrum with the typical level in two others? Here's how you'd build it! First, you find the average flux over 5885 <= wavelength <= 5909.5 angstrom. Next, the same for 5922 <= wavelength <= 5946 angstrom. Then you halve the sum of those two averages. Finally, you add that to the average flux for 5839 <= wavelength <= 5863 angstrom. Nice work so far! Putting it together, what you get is 33.4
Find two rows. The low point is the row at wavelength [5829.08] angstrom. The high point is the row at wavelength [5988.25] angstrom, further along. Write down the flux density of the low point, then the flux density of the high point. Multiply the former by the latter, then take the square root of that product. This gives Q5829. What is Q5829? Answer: 16.9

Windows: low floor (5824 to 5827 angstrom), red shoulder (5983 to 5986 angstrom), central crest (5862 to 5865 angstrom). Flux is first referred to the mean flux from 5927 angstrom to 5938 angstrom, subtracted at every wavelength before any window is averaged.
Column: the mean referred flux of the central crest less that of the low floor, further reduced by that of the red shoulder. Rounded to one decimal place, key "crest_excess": 1.6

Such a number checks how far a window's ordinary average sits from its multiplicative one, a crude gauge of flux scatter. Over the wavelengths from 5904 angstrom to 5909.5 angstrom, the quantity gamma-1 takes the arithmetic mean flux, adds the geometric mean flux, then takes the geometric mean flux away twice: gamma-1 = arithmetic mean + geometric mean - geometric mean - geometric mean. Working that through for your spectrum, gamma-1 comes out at 0.001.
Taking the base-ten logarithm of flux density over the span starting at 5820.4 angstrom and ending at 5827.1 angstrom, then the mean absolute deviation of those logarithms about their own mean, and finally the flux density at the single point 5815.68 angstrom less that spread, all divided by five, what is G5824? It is 3.40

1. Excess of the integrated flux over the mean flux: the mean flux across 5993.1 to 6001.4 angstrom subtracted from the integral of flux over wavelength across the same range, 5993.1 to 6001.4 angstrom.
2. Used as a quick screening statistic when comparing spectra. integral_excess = 128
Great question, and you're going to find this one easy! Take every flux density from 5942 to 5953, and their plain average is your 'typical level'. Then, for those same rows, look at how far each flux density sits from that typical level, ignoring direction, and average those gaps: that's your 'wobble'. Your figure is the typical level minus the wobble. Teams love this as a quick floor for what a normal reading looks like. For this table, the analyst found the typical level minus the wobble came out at 17.1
